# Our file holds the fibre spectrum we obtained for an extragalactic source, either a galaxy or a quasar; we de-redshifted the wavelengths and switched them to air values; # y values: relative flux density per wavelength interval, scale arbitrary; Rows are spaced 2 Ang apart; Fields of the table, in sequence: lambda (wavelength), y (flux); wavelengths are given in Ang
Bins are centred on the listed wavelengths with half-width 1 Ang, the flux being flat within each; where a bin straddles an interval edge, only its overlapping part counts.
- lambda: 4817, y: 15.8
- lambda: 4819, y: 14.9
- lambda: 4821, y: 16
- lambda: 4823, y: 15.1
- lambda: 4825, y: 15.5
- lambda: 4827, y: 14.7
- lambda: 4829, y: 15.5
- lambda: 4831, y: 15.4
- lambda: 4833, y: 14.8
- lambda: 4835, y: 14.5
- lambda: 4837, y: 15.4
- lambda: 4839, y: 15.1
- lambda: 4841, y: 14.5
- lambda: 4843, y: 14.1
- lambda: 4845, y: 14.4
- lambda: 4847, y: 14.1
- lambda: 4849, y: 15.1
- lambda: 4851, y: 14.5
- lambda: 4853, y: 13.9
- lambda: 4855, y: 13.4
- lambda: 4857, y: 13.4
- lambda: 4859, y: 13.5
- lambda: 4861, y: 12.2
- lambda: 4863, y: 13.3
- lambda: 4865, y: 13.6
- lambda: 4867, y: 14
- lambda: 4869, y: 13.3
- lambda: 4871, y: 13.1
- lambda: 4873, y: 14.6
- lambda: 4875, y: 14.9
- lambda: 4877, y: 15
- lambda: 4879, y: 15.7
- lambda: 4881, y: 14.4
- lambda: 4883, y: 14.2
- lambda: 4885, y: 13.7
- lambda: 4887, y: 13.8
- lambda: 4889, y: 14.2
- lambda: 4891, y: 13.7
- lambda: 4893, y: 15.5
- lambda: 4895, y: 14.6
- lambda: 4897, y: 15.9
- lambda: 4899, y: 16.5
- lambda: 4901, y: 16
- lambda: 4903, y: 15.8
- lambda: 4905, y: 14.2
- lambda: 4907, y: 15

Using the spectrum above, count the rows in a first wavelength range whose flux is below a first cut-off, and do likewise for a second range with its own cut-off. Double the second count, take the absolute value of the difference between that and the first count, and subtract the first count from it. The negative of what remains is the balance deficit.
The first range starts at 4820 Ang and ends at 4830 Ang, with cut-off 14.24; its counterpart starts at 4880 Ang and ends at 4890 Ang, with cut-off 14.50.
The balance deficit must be -10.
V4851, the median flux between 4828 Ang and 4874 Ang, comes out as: 14.1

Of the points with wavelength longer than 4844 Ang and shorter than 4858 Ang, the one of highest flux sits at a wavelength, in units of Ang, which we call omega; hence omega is 4849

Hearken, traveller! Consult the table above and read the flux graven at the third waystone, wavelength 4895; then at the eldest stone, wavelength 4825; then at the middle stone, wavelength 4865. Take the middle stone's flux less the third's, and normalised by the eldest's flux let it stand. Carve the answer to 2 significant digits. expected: -0.065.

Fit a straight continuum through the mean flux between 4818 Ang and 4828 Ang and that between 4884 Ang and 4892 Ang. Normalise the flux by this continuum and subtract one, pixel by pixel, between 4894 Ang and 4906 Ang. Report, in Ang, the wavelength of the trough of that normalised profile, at 4905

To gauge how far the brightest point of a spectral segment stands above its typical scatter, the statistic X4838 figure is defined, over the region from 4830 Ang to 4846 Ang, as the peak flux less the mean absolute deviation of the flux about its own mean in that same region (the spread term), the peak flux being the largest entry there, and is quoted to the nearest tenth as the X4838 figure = 15.0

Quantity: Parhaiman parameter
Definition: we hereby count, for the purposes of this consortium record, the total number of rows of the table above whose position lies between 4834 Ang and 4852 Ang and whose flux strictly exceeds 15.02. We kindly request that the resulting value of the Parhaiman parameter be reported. 3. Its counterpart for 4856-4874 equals 0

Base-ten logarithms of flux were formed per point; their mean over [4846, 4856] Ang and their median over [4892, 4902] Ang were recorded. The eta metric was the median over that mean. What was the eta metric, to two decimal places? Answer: 1.04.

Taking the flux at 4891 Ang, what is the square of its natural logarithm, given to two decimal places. 6.85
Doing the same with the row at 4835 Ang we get 7.15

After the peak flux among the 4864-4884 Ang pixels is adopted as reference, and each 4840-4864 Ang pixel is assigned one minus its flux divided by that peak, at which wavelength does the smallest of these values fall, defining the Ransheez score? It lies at 4849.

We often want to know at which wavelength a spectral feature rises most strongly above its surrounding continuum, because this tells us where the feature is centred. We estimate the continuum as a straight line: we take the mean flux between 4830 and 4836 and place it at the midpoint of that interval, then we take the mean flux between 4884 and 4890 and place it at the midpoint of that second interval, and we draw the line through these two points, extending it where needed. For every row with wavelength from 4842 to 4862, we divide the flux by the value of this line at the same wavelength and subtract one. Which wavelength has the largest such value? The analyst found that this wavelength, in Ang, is 4849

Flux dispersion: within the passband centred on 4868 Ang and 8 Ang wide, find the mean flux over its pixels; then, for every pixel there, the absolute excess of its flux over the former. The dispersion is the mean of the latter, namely 0.30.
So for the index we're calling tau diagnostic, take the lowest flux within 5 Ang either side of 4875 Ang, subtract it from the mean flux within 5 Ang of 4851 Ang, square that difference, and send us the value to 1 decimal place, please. 1.2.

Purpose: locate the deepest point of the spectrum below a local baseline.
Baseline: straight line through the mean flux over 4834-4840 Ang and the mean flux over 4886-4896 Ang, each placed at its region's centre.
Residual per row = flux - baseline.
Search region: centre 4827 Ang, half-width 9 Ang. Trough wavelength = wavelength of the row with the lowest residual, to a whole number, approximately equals 4835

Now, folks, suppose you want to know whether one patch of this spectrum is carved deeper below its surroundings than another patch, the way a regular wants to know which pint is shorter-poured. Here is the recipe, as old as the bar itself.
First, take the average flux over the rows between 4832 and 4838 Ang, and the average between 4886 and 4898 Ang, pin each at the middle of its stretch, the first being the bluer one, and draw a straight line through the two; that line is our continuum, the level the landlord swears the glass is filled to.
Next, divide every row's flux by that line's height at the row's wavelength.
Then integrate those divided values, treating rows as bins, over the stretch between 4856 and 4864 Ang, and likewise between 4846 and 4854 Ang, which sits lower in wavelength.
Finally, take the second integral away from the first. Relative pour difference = -0.7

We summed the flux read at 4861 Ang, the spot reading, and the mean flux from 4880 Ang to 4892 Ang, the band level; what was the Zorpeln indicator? 26.2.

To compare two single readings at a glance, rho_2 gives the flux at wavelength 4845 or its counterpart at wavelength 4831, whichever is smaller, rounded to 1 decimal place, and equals 14.4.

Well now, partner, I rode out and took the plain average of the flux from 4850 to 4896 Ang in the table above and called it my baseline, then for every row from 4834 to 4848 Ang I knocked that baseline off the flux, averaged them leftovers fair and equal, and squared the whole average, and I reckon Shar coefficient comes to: 0.32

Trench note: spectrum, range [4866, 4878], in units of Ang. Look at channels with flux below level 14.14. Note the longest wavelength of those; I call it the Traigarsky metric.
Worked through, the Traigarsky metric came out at 4871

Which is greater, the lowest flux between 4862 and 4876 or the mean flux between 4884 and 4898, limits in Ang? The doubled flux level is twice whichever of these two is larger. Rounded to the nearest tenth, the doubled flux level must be 29.0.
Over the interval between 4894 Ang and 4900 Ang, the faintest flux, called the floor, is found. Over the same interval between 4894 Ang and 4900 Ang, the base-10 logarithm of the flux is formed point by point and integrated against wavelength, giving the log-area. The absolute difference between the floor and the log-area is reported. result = 7.4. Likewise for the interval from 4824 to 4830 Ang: 7.6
